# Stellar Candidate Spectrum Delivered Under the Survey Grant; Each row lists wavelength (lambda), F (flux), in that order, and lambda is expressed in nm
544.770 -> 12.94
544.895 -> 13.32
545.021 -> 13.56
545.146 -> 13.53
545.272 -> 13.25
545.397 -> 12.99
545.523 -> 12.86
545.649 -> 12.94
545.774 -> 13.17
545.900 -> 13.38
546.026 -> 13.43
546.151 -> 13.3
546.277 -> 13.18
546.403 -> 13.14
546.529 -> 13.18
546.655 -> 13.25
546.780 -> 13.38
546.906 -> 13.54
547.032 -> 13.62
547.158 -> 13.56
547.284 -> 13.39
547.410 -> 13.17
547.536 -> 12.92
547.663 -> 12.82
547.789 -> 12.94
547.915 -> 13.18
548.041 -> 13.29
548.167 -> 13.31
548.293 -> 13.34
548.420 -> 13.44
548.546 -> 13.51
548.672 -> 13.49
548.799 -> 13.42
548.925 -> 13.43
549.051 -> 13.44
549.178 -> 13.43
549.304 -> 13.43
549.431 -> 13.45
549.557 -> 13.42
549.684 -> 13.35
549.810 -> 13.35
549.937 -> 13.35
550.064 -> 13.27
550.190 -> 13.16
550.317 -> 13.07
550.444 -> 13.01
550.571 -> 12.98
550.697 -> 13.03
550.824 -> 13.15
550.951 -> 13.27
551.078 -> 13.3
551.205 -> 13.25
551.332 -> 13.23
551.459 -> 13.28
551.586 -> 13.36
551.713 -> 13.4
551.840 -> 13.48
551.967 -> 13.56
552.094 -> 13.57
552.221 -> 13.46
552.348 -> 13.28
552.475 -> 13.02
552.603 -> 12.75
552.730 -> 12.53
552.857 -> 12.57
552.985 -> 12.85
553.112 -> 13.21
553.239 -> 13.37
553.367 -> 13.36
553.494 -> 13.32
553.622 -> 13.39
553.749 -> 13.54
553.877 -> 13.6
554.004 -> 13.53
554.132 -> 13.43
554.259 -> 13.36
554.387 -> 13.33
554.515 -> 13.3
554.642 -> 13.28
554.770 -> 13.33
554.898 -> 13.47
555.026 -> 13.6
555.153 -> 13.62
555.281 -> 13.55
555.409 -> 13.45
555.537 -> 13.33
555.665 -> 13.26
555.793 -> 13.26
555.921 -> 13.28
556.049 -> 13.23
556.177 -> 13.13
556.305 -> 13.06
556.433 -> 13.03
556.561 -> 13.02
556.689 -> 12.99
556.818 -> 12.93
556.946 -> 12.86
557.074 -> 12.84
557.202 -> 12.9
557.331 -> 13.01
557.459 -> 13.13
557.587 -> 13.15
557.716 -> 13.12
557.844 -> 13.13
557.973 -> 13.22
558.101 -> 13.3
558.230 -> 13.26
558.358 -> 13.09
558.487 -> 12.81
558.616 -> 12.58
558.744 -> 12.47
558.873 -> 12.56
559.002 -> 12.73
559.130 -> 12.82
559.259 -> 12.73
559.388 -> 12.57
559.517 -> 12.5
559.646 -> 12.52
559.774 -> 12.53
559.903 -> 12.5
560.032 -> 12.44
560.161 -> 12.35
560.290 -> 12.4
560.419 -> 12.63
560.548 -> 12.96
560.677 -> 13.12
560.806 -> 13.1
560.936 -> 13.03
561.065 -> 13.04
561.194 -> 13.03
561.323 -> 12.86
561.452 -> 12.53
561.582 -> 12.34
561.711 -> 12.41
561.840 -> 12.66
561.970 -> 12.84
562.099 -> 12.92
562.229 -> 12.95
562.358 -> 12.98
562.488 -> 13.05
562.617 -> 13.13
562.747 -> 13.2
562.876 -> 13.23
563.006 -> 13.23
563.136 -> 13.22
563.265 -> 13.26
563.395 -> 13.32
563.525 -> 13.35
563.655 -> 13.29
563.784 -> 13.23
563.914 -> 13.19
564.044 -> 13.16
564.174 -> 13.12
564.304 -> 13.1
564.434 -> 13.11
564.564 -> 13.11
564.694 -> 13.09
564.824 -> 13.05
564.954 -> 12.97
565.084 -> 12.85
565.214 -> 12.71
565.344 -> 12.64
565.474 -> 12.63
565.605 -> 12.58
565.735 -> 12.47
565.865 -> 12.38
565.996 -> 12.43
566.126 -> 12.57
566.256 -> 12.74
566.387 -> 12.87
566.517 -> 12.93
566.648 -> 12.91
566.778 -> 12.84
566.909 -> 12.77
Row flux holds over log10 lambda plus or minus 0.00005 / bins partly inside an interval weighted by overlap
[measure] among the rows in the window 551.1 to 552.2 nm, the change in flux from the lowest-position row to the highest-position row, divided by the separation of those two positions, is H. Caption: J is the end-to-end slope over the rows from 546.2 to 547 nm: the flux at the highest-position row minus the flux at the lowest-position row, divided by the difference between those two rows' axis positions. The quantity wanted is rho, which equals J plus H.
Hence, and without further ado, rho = 0.9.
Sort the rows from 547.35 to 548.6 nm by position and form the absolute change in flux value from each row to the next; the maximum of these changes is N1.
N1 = 0.25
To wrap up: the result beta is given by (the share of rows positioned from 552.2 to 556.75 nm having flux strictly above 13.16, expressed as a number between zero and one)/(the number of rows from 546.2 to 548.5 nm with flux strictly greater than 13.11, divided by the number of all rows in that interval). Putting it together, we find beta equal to 0.9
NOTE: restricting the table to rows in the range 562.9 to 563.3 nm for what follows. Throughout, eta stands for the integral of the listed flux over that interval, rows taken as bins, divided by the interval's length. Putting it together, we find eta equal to 13.2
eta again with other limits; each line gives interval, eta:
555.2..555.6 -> 13.4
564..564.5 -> 13.1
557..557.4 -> 12.9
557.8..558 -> 13.1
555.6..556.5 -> 13.2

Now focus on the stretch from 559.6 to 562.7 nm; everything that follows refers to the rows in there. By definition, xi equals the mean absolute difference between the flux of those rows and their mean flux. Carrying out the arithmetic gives 0.257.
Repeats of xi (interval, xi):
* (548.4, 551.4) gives 0.133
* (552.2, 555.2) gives 0.225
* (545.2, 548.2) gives 0.175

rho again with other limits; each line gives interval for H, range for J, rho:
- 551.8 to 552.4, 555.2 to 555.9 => -1.0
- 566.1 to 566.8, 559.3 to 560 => 0.3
